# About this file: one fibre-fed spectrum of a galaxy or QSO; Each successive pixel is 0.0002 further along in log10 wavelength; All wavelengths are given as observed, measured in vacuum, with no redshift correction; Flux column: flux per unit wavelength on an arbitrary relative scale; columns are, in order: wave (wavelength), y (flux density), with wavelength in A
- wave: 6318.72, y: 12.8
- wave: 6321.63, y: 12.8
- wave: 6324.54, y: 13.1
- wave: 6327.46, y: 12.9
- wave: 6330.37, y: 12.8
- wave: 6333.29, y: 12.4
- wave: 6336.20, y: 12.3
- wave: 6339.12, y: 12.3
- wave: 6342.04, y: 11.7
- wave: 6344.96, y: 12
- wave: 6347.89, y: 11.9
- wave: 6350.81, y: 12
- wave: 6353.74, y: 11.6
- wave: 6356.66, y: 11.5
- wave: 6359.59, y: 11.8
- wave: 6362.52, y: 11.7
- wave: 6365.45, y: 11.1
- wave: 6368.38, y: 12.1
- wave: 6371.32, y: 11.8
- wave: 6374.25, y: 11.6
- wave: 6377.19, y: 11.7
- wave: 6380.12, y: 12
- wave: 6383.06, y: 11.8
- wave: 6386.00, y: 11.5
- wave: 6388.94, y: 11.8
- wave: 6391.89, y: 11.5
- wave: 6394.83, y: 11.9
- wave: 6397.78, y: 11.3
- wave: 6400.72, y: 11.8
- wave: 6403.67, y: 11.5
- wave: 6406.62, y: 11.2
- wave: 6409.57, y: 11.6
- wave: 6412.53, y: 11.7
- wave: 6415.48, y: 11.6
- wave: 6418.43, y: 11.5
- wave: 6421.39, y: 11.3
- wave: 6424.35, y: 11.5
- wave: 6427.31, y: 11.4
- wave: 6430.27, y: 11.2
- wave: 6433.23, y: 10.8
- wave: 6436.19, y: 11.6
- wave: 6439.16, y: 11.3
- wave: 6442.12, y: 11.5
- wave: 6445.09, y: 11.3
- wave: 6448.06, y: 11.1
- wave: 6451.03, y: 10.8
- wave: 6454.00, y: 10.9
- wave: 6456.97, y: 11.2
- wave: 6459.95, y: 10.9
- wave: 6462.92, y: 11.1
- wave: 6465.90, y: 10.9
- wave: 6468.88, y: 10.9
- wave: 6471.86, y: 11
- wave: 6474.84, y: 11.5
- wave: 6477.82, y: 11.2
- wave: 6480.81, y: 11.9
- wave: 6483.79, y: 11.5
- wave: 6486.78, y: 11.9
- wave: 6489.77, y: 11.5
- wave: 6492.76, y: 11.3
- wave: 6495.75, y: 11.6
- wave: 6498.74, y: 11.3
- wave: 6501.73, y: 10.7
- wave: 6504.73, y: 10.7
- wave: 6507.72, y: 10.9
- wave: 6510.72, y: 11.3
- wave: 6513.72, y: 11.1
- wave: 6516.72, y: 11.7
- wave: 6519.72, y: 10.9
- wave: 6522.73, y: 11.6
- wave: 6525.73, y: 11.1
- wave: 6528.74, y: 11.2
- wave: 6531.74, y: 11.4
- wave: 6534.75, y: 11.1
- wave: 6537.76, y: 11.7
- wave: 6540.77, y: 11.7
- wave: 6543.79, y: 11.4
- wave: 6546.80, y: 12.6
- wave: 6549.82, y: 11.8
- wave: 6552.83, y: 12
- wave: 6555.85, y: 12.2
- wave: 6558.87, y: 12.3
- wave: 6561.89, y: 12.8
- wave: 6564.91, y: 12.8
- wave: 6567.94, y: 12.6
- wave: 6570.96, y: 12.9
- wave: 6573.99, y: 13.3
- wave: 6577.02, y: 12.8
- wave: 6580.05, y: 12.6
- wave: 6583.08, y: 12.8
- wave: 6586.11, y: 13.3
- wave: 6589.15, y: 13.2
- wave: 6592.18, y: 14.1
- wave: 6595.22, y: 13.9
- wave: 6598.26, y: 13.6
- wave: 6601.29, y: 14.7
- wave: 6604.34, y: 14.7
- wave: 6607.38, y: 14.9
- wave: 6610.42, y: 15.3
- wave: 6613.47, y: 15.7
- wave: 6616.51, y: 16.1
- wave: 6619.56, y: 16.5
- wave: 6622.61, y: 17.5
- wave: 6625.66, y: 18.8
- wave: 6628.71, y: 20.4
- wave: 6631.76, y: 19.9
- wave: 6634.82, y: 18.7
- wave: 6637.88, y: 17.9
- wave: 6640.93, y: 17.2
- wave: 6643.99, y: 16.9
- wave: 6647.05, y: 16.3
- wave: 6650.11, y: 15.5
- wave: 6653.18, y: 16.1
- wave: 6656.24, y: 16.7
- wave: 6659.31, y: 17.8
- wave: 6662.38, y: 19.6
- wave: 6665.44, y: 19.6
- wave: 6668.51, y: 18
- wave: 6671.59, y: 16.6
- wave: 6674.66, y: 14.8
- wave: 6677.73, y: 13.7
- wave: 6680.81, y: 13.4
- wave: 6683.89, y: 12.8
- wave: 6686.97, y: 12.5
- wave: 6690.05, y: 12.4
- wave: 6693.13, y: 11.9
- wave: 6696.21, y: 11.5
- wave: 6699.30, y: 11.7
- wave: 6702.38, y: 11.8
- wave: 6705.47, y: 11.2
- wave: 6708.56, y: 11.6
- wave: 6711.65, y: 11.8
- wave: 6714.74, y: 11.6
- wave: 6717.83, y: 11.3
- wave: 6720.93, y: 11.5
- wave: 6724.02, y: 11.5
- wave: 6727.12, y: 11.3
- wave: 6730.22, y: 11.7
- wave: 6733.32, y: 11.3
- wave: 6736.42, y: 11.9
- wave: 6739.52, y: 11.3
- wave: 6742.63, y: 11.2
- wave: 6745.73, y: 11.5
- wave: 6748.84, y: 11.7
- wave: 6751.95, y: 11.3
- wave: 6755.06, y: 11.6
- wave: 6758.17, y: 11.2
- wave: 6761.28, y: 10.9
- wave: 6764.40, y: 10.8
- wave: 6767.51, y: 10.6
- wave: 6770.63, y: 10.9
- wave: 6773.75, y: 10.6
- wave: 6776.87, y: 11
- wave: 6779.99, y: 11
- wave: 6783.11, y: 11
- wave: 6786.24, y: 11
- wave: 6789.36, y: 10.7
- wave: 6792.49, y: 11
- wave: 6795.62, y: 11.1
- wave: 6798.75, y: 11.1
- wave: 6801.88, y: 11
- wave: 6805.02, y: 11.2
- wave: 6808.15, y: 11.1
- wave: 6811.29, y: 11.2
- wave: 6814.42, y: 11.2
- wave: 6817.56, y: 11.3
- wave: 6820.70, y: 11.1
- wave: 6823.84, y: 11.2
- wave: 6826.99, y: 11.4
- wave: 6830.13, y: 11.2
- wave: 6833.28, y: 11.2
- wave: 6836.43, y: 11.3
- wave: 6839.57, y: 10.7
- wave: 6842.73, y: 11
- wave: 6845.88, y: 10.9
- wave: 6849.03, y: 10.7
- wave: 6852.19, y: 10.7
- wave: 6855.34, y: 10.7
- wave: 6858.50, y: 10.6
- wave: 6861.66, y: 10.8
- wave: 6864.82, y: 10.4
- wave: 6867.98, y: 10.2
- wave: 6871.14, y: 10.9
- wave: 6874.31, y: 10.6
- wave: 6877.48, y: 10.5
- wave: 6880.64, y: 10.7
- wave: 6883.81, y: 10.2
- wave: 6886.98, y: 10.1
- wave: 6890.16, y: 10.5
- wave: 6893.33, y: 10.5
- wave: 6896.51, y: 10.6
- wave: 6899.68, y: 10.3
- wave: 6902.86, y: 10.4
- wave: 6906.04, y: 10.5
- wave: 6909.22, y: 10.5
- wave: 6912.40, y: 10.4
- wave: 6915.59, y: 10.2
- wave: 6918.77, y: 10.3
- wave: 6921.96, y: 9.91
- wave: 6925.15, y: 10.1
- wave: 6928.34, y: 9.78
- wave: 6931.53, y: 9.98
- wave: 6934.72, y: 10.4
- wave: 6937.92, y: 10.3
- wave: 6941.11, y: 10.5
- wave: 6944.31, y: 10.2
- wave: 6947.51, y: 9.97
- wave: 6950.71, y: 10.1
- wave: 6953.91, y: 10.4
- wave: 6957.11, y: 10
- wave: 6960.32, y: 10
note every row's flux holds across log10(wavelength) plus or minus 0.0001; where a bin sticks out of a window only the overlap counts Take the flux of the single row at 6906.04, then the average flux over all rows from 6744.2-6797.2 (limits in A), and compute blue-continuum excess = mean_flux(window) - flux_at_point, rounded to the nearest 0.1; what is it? 0.6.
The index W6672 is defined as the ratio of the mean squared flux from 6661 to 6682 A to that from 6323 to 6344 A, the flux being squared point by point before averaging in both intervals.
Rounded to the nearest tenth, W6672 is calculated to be 1.8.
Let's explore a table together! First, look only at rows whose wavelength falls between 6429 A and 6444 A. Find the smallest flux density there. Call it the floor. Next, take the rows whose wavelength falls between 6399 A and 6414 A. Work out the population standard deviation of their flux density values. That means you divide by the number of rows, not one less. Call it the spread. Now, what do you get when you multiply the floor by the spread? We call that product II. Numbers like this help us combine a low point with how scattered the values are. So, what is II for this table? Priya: 2.2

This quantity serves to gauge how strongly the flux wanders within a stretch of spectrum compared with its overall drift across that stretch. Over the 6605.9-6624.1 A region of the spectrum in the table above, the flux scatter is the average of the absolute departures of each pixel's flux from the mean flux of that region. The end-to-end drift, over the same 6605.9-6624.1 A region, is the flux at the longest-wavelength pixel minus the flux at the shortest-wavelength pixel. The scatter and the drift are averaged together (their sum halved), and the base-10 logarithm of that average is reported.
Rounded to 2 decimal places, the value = 0.22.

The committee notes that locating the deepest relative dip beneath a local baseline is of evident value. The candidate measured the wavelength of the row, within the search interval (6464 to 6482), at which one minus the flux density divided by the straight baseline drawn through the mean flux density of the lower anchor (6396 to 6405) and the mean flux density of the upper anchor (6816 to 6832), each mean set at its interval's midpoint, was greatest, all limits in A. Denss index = 6465.90 A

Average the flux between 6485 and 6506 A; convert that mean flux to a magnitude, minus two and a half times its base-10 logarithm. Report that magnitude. -2.63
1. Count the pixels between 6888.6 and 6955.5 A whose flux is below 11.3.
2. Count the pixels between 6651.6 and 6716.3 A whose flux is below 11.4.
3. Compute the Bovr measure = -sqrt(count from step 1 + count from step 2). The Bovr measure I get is -4.7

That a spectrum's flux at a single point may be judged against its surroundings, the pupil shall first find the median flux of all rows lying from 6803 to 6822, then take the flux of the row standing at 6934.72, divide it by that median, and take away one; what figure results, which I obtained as -0.07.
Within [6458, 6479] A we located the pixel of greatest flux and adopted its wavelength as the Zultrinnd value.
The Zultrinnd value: 6474.84 A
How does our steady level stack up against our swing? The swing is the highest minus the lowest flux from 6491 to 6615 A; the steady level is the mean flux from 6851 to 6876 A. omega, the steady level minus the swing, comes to 5.6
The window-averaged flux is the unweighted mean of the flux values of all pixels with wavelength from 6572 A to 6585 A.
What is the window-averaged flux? 12.9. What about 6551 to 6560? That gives 12.2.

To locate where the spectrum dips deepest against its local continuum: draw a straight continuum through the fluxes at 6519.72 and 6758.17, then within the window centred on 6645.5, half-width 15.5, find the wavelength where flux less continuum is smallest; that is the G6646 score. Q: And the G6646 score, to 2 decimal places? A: 6650.11 A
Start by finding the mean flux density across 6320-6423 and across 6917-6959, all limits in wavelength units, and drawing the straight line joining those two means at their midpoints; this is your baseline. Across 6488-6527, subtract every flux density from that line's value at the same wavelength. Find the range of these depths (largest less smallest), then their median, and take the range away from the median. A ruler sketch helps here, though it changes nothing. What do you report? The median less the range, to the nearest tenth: -0.9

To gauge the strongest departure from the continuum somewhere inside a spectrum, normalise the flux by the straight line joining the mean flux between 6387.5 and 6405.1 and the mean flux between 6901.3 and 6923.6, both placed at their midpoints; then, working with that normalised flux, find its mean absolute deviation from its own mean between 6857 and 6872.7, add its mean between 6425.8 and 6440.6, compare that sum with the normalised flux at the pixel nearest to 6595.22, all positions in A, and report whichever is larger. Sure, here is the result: 1.25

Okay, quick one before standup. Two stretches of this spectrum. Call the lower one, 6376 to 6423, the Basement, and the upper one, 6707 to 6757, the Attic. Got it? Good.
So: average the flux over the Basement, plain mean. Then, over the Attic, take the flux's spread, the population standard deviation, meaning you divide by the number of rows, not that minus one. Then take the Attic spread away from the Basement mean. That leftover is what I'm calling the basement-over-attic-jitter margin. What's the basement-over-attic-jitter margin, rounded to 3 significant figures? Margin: 11.4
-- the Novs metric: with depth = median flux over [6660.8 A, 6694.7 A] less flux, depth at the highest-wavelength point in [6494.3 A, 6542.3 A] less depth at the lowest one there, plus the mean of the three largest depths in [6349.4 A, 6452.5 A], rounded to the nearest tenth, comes 2.7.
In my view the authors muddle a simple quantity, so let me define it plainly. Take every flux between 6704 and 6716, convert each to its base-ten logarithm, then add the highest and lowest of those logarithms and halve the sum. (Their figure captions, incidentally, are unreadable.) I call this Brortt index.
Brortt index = 1.06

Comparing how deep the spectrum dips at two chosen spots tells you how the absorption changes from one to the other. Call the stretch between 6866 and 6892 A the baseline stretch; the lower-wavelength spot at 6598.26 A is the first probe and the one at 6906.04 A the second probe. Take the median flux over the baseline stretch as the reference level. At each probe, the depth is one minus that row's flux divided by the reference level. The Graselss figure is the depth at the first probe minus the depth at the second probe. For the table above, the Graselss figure -0.30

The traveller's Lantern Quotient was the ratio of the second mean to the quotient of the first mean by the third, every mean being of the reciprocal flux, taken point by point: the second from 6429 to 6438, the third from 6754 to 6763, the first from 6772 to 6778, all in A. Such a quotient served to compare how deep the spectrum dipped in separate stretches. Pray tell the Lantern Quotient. 0.086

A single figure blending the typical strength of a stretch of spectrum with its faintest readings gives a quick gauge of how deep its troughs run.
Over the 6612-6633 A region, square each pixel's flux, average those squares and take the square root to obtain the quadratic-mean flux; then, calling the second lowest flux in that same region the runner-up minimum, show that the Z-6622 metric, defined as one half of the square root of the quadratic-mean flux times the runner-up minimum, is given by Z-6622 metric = 8.5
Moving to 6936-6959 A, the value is 5.1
